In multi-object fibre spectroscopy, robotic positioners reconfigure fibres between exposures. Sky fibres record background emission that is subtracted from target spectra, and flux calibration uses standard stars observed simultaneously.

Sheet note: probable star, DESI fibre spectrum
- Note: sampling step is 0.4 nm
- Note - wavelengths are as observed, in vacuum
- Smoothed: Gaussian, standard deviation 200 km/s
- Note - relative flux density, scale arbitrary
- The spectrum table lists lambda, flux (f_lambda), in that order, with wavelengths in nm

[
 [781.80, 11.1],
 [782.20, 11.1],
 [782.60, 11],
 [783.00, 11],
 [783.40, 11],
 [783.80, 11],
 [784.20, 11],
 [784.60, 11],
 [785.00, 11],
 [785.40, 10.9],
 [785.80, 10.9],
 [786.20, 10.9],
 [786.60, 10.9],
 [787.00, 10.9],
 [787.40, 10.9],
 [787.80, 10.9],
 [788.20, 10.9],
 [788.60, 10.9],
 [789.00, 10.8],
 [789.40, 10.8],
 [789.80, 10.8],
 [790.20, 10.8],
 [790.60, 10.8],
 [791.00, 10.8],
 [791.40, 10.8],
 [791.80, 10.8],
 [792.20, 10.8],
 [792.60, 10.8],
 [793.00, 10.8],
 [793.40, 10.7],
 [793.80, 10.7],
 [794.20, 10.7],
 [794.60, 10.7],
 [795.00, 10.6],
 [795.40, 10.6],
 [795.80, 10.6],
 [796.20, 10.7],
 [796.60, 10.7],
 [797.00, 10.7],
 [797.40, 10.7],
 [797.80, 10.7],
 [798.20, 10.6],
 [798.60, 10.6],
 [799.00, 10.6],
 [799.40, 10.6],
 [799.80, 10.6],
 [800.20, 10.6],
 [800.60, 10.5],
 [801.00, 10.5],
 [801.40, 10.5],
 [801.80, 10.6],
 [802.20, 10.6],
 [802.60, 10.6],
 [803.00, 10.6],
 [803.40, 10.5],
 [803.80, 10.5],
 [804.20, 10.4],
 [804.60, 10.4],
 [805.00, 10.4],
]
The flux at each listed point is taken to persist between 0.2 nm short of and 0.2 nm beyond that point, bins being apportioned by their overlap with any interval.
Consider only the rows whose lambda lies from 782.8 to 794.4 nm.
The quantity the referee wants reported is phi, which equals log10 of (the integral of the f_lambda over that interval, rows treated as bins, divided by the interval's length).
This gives 1.04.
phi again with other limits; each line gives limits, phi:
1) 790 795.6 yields 1.03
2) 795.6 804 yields 1.03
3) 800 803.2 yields 1.02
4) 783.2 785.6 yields 1.04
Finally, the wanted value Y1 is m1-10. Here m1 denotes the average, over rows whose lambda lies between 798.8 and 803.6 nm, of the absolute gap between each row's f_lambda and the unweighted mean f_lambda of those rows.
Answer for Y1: -9.96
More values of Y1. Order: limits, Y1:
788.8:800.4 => -9.93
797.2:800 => -9.96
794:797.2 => -9.95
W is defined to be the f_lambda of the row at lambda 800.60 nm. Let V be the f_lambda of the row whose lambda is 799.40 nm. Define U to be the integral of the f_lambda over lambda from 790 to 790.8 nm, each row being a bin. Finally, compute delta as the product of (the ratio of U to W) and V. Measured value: 8.72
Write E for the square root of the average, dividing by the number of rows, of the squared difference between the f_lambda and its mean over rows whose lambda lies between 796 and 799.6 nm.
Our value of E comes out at 0.050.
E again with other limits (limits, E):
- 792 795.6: 0.074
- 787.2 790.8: 0.050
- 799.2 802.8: 0.047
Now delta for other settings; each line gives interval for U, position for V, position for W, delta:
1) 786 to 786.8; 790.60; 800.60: 8.97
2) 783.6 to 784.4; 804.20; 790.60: 8.47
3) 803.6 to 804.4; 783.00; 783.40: 8.36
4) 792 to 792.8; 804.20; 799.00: 8.48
